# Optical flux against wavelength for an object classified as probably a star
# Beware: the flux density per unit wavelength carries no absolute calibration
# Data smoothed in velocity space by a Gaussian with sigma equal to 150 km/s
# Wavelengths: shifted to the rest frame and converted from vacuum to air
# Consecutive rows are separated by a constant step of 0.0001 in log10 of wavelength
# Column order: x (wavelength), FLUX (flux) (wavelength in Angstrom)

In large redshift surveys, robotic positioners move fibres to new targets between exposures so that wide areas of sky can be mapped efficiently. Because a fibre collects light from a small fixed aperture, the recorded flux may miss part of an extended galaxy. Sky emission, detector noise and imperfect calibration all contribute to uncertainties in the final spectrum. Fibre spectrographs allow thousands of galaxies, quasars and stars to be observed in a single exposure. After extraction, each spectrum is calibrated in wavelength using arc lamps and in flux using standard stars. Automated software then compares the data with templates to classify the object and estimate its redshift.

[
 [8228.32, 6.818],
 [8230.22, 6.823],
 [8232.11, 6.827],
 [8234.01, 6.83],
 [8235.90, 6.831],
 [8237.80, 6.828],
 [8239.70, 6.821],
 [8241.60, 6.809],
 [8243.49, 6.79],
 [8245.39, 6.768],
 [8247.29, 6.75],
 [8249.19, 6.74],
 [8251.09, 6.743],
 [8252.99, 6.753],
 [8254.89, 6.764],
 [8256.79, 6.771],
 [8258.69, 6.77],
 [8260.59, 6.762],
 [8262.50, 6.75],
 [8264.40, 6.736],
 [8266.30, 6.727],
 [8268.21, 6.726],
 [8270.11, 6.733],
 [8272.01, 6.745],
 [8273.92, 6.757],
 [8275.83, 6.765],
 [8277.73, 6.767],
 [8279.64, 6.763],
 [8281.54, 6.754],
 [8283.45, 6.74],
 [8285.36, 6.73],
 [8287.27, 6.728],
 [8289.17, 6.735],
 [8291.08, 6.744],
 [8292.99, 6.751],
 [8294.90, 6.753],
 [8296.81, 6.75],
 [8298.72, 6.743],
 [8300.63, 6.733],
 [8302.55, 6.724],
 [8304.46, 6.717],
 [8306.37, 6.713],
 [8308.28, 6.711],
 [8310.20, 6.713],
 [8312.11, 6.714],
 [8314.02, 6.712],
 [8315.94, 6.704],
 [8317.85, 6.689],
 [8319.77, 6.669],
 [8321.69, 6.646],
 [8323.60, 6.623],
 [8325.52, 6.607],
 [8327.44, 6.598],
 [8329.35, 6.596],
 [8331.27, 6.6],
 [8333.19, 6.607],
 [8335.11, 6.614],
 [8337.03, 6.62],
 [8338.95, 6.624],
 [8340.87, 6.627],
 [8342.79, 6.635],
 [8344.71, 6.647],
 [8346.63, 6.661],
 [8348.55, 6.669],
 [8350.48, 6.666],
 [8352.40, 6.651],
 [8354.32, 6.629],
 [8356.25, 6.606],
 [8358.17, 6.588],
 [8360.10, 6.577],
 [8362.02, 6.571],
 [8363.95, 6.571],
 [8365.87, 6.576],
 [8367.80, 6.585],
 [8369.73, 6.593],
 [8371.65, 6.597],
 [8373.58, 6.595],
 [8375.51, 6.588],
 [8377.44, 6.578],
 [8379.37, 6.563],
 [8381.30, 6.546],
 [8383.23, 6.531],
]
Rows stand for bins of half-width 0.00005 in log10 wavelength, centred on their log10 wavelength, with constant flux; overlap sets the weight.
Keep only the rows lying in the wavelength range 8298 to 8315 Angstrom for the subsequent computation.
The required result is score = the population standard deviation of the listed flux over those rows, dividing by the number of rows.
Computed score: 0.011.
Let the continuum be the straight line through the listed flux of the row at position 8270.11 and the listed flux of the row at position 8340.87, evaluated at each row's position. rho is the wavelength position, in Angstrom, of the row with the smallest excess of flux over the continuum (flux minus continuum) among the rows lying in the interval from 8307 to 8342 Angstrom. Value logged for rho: 8327.44 Angstrom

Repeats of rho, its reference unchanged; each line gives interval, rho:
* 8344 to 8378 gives 8362.02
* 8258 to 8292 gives 8266.30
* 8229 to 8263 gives 8249.19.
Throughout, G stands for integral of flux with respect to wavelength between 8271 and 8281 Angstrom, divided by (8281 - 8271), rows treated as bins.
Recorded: 6.76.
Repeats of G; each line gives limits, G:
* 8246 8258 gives 6.75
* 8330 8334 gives 6.60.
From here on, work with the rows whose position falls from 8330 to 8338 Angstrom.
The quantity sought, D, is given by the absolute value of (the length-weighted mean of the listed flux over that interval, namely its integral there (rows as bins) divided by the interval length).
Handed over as 6.61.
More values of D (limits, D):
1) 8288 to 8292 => 6.75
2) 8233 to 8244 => 6.82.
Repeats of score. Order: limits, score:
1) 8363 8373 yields 0.010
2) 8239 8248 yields 0.026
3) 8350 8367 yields 0.034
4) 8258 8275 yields 0.015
